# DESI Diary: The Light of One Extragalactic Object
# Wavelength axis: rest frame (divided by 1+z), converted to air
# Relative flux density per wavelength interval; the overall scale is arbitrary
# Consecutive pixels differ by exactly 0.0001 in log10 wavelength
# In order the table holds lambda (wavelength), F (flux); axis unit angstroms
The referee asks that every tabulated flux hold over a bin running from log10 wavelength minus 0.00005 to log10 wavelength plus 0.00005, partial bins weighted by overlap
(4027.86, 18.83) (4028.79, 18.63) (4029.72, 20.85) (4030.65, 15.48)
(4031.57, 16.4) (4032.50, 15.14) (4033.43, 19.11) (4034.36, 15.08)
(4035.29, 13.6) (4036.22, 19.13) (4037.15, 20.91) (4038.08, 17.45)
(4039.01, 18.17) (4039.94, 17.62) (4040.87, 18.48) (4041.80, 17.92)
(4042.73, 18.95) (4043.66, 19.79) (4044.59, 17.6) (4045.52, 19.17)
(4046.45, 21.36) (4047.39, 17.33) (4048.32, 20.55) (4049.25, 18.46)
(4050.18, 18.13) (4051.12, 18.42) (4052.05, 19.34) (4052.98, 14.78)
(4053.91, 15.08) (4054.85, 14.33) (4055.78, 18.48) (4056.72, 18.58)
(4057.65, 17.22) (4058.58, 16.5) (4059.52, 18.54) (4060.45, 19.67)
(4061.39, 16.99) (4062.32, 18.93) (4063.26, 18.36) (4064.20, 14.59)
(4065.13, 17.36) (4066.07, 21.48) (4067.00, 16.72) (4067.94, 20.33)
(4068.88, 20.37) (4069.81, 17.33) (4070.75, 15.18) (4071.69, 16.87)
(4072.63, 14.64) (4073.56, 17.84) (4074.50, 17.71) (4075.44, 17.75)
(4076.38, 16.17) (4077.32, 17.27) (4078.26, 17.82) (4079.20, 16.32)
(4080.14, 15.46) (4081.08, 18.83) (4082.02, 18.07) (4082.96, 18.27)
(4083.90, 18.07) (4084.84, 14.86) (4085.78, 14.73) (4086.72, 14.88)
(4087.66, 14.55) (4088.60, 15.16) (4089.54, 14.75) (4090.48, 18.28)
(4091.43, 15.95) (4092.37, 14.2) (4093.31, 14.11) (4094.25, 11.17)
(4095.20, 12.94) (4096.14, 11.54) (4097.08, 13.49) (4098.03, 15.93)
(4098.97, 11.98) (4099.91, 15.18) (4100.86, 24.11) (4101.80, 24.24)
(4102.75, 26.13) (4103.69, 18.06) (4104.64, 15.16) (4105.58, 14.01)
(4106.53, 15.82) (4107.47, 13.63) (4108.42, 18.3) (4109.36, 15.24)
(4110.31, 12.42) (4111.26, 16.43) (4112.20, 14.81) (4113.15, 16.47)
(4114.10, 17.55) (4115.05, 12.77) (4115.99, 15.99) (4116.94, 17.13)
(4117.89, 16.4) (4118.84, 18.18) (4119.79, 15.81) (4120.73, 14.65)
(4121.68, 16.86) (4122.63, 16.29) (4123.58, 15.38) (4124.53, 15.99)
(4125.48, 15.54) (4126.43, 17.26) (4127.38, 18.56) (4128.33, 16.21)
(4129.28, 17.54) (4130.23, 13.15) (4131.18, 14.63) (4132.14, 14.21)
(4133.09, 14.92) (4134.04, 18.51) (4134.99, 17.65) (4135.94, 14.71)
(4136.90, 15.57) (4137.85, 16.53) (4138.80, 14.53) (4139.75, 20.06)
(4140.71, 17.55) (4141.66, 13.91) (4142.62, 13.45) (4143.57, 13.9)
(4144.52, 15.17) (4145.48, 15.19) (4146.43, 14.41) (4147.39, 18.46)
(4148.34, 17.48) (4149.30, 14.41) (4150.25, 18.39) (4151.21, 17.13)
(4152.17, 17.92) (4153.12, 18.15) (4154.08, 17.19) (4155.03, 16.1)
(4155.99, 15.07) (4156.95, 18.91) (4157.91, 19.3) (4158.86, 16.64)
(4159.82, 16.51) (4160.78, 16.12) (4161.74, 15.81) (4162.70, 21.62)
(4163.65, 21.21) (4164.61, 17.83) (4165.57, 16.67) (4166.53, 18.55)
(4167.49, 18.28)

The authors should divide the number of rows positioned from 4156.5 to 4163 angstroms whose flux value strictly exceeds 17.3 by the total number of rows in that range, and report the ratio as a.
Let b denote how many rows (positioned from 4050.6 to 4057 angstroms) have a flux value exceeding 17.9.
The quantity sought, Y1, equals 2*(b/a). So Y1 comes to 19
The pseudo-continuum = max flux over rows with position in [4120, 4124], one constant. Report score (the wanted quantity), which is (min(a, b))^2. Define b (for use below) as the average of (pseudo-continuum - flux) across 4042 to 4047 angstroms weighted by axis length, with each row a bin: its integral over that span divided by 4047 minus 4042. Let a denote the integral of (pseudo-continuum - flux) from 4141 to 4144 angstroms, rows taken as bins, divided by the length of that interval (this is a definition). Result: 5.8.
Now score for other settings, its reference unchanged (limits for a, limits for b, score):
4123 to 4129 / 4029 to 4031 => 2.3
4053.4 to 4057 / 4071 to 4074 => 0.1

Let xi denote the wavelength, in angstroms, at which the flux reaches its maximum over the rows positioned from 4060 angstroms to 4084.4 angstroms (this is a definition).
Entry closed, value 4066.07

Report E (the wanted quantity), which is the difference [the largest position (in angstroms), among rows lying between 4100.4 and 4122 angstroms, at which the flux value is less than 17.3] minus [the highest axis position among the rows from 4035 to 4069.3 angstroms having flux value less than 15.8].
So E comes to 57.5 angstroms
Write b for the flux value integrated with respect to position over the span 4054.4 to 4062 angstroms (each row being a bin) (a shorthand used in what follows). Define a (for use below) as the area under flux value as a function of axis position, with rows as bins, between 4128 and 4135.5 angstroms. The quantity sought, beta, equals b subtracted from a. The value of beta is -15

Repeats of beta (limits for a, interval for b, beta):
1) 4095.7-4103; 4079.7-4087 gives 7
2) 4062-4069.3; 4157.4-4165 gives -3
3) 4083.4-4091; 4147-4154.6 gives -13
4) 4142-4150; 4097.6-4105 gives -17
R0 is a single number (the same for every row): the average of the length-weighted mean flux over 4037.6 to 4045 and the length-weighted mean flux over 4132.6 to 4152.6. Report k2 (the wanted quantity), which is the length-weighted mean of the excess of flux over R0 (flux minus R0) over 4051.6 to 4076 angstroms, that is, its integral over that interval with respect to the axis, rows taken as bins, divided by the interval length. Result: 0.3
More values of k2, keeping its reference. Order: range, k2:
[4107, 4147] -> -1.4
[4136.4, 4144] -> -1.5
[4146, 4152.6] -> -0.3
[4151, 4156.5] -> -0.3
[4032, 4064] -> 0.7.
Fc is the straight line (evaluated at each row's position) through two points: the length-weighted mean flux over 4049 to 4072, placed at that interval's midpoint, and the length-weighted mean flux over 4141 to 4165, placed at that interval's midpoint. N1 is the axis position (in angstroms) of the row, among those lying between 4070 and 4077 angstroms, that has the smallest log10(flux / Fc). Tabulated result 4072.63 angstroms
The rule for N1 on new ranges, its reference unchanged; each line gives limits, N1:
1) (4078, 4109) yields 4094.25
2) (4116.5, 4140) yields 4130.23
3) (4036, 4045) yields 4038.08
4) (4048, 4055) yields 4054.85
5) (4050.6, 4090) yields 4054.85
